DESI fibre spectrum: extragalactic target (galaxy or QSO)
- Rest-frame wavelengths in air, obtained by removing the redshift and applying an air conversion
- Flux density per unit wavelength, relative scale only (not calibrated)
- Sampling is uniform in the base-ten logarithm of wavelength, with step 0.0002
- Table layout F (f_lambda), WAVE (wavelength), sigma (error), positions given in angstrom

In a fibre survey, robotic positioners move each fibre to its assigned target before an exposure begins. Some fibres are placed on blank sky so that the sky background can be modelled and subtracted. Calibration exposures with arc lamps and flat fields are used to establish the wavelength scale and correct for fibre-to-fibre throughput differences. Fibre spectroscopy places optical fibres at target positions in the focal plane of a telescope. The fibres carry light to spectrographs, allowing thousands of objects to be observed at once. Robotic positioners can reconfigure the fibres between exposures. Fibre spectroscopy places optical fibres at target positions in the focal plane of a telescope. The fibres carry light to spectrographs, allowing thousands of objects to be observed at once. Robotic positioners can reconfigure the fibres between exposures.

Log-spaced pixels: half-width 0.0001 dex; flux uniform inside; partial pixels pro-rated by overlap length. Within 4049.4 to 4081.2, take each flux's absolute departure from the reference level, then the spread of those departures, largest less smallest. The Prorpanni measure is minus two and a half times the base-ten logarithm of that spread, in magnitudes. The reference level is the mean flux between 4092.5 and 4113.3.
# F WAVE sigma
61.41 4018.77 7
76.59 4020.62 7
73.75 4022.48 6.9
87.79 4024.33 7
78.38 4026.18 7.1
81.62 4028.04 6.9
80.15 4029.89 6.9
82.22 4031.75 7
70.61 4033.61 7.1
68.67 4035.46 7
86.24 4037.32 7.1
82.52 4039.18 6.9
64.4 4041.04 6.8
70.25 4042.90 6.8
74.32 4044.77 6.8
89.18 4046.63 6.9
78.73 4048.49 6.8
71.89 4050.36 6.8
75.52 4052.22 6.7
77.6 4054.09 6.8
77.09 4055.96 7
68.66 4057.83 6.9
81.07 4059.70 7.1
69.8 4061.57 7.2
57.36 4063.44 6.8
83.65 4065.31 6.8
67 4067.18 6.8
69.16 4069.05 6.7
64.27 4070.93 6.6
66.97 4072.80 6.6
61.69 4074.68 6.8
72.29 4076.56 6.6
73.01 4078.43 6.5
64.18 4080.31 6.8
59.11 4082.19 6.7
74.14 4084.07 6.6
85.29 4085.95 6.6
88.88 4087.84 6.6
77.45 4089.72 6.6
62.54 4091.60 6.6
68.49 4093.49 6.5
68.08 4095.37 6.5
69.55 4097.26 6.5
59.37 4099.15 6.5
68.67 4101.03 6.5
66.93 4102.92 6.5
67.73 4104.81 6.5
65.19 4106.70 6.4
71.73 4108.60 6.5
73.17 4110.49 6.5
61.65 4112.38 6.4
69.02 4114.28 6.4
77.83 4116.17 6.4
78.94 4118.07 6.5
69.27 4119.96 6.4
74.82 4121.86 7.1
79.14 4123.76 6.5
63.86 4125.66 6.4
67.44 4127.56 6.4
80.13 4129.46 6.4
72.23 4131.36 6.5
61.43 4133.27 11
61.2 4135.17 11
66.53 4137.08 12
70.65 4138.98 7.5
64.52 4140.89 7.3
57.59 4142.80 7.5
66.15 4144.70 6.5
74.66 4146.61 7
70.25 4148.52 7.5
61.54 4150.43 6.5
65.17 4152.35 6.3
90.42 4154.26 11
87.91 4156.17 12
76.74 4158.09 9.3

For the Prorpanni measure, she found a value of -3.01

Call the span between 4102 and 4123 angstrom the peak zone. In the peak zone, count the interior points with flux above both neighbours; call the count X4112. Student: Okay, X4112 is 3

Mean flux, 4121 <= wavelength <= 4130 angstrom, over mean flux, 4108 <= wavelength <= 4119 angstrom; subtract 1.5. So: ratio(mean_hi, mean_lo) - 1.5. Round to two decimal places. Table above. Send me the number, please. -0.49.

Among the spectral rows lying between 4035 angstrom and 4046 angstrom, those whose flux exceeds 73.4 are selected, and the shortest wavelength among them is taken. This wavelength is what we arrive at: 4037.32 angstrom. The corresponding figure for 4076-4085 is 4084.07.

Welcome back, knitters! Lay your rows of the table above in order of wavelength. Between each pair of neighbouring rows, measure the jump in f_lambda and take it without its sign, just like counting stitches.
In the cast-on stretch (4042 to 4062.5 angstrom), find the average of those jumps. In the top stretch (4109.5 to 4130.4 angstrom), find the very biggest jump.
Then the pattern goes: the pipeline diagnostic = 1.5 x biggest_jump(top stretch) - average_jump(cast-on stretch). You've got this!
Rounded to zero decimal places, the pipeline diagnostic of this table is 15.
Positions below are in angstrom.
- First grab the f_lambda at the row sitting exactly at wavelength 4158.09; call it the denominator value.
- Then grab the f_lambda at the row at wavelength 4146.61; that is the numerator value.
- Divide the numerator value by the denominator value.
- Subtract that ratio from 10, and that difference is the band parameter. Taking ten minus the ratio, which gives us 9.03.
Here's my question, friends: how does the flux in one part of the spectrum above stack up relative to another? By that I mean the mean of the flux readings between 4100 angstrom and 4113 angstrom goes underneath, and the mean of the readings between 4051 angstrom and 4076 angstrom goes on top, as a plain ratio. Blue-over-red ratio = 1.04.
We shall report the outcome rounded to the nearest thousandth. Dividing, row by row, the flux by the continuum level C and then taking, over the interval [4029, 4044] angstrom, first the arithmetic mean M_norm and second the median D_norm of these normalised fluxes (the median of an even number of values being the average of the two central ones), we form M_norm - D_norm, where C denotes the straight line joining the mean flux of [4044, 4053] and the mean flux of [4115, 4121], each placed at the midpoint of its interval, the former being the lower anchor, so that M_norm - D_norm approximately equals 0.005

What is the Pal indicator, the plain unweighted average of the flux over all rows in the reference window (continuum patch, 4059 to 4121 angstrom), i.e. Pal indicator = 70.1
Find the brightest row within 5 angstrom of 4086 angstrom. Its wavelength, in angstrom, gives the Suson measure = 4087.84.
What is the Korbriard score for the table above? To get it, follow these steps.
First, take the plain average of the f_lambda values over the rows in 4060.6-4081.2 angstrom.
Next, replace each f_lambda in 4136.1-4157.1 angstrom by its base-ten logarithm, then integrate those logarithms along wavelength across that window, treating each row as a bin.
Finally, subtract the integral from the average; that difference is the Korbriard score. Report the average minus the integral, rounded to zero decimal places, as 29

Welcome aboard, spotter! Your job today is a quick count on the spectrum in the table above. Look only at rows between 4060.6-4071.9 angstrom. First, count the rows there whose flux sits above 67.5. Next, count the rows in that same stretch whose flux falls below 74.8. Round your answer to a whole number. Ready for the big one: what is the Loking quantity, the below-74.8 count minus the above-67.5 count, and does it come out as 2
